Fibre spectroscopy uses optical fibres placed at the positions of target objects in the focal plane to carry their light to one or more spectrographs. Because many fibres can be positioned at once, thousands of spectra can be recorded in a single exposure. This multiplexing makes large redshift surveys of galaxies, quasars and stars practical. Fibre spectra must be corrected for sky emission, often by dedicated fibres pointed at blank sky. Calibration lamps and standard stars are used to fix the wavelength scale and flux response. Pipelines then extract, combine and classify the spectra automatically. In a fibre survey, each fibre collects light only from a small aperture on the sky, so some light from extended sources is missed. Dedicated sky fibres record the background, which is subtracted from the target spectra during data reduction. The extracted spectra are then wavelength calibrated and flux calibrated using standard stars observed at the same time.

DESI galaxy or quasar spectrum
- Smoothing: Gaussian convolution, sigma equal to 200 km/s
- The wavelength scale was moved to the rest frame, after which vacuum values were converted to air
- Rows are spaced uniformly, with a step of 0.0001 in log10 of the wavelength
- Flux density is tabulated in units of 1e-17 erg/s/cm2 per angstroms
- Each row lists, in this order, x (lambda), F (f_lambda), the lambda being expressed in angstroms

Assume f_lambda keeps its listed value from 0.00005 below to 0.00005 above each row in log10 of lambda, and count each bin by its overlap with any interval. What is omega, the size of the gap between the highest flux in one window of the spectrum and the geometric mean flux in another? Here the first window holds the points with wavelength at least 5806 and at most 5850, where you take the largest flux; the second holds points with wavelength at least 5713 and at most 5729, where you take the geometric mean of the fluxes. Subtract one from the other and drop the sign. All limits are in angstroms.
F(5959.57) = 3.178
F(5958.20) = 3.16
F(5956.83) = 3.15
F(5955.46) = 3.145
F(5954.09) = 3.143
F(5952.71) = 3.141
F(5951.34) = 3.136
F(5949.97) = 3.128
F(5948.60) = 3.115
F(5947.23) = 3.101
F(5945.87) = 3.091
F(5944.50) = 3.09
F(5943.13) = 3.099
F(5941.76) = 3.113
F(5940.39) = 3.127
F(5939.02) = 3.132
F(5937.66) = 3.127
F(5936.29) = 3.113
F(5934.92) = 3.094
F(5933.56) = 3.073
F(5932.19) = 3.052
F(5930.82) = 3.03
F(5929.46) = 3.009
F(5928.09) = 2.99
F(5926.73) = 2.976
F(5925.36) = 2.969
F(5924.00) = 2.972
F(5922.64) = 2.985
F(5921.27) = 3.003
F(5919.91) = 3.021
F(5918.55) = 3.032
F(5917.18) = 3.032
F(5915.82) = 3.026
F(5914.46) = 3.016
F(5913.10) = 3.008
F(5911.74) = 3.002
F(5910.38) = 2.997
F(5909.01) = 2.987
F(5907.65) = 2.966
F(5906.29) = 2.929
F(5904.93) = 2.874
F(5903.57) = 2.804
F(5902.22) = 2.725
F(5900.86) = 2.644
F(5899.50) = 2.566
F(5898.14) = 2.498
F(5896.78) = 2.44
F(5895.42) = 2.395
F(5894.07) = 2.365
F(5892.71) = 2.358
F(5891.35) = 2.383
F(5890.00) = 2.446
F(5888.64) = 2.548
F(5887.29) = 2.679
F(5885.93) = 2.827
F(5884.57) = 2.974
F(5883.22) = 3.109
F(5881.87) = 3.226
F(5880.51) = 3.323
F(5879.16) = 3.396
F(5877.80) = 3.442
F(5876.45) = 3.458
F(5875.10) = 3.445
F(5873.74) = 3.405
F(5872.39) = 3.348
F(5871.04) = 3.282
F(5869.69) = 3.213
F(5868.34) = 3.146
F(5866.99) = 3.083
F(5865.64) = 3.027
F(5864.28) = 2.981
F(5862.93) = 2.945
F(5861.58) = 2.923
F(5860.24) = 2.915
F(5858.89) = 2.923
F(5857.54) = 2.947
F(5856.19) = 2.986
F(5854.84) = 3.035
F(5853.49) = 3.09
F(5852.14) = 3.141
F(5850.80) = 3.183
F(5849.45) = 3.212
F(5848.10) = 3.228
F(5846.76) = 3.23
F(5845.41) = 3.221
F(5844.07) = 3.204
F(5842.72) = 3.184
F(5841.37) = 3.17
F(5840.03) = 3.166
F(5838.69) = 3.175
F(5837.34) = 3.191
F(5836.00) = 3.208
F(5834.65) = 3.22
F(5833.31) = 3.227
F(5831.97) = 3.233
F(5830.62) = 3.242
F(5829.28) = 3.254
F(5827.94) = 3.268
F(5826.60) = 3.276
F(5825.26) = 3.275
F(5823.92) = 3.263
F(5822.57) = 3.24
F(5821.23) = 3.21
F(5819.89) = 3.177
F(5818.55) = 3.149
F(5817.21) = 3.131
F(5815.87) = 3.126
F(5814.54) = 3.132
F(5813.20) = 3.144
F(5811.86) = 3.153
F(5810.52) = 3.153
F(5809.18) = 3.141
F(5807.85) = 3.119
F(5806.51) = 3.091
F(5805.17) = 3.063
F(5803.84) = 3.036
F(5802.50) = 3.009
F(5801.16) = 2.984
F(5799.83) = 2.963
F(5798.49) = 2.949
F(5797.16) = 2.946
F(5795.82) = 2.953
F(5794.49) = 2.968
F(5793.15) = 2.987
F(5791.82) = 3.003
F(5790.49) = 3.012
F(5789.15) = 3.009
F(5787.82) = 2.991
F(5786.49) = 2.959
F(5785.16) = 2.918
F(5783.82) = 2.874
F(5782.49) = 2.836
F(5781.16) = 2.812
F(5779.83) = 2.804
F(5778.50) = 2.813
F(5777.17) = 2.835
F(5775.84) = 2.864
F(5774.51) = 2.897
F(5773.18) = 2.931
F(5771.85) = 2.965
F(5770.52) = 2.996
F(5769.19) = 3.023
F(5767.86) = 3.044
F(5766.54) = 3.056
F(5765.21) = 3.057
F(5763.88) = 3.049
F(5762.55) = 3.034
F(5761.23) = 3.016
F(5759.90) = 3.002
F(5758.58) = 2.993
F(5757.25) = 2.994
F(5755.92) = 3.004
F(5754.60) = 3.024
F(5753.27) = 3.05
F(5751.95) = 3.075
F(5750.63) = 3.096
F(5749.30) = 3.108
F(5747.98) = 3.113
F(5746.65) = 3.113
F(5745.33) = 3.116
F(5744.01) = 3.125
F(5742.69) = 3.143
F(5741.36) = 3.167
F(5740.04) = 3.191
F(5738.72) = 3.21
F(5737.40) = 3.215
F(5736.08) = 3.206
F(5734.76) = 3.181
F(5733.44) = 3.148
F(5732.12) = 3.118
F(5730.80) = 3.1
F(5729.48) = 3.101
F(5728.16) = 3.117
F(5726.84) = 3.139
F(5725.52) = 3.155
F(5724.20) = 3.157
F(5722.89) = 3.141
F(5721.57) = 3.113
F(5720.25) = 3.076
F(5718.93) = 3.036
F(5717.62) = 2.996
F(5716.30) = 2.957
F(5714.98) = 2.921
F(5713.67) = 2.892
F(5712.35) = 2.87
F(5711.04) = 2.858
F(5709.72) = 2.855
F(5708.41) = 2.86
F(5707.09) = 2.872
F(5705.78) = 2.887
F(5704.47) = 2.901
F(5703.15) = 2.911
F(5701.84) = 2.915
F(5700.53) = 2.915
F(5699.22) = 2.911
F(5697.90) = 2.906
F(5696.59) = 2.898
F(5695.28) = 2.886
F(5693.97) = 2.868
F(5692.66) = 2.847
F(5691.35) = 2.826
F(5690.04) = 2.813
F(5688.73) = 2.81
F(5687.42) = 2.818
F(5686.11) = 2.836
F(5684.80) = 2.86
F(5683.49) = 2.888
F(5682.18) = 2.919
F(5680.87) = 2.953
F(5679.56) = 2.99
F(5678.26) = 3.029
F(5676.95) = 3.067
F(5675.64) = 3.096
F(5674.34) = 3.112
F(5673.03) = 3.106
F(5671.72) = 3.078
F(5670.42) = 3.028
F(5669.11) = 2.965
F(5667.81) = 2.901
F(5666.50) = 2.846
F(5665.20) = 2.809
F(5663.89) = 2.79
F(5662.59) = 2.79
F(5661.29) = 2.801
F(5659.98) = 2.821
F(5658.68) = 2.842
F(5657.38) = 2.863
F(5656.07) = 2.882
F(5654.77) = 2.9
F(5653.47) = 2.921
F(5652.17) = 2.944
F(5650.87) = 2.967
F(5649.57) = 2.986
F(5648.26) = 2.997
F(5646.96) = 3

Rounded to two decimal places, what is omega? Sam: 0.22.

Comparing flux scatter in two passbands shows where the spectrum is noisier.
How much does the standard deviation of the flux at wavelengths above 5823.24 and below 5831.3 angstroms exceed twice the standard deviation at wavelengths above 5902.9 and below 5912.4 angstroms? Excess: -0.13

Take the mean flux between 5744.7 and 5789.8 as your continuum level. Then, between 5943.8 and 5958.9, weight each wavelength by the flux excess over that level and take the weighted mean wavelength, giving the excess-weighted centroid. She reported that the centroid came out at 5952.0 angstroms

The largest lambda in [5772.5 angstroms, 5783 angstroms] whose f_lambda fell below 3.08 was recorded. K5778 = 5782.49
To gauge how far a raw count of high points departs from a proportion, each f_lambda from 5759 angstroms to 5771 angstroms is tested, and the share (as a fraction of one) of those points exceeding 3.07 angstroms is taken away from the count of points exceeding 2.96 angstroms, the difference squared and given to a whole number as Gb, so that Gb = 81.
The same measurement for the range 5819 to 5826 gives 16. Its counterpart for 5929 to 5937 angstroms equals 30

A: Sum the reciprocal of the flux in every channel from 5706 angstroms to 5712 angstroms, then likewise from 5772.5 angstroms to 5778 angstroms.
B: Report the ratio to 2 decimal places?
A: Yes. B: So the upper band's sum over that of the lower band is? 0.99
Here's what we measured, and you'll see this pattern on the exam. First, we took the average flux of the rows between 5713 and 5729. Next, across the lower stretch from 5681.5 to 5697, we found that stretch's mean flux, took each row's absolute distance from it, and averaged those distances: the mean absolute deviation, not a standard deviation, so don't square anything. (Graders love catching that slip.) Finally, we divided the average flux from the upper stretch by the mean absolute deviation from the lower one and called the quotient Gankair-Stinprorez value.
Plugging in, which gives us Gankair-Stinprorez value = 99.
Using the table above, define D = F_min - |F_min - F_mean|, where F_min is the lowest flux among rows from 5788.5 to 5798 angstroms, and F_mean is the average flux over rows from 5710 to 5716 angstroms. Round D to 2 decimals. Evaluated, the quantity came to 2.89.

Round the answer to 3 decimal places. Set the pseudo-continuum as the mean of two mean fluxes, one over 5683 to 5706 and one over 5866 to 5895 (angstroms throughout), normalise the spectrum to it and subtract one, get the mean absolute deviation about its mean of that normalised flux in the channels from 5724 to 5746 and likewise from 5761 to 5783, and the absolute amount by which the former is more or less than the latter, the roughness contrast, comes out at 0.020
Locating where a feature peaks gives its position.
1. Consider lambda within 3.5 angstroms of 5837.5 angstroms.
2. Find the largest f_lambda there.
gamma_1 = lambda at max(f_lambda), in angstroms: 5834.65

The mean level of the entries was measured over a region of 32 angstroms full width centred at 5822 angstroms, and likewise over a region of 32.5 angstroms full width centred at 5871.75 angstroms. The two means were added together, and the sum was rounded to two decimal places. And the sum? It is 6.32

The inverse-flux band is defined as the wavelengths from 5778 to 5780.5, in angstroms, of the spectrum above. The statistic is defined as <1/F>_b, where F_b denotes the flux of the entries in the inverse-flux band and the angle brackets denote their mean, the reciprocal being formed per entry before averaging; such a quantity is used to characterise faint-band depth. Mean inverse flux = 0.356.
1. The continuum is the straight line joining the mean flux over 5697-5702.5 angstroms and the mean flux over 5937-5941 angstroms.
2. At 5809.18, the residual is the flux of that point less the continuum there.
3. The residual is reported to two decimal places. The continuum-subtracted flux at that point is 0.13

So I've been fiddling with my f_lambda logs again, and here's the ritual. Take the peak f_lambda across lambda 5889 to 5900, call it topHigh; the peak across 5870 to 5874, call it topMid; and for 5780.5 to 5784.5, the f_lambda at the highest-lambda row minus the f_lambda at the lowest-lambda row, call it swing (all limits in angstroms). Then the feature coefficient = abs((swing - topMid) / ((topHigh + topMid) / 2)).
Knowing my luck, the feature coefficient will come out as 1.12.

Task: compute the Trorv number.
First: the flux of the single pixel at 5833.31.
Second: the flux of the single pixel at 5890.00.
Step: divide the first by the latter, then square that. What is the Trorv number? 1.74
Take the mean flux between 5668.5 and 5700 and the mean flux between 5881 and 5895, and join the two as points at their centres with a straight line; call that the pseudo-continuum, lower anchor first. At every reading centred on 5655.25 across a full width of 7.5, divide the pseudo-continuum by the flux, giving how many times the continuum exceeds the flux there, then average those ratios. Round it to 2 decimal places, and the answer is 1.03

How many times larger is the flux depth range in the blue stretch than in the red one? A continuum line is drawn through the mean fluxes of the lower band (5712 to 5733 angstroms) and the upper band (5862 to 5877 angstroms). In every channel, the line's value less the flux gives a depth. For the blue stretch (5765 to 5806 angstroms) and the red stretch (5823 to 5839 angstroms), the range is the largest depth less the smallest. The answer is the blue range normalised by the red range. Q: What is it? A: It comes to 2.4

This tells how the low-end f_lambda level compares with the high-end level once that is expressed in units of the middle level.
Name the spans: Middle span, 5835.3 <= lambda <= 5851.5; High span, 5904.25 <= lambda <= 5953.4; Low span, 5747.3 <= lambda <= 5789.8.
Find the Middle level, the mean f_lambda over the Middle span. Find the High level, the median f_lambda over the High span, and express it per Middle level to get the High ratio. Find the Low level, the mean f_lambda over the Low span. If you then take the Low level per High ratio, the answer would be 3.14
